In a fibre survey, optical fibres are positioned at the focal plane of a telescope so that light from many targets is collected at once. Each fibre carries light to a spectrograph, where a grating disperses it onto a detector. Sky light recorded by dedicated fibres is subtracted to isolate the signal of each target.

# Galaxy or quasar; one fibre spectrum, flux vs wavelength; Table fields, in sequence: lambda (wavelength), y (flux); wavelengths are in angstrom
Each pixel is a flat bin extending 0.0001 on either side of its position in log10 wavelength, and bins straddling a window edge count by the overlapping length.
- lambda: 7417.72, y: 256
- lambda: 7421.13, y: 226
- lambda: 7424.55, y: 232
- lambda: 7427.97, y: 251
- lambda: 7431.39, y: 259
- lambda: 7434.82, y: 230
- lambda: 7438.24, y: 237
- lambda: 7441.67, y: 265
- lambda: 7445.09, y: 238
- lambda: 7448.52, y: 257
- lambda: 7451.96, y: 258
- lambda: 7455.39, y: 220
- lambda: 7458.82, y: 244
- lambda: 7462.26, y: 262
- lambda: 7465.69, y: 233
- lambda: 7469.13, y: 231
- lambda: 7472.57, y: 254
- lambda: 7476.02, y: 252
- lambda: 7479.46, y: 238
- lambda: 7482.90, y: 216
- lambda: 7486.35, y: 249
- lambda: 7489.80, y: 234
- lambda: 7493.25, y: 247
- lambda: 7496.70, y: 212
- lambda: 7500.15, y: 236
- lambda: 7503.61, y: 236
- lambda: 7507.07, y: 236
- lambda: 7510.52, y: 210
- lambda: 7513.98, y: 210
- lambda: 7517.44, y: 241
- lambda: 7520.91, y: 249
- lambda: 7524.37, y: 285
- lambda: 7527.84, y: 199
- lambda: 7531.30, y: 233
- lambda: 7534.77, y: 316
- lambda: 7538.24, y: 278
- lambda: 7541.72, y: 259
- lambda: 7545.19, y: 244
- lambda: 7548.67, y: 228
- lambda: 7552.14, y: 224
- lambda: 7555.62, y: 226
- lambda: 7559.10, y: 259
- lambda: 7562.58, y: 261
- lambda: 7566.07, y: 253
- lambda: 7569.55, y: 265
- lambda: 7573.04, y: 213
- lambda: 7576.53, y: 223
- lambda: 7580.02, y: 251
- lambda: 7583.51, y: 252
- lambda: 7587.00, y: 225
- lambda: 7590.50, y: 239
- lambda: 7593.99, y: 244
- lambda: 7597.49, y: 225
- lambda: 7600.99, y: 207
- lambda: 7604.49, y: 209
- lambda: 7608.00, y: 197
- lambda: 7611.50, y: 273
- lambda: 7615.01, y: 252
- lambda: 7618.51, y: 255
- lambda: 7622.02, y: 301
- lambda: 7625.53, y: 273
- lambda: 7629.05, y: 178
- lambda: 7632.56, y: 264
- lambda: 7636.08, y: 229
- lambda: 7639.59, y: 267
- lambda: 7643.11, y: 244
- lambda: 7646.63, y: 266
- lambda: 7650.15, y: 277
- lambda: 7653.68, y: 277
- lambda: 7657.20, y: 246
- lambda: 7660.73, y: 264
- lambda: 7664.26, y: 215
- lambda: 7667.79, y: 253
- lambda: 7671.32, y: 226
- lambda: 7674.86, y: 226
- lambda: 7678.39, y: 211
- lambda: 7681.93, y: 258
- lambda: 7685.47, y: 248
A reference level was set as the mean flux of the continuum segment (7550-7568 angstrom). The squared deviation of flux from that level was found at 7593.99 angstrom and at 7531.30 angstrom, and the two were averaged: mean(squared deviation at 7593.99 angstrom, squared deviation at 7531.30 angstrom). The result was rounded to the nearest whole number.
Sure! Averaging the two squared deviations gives 67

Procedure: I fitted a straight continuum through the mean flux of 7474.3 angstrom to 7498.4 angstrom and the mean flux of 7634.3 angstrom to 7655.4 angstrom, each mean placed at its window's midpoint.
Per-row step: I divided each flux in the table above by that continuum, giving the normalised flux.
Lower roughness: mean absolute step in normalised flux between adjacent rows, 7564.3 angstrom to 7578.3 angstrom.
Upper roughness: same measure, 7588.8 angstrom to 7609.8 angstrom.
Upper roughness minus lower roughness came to -0.05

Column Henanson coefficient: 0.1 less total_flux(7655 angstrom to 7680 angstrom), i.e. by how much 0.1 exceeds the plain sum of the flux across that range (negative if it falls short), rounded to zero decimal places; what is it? -1641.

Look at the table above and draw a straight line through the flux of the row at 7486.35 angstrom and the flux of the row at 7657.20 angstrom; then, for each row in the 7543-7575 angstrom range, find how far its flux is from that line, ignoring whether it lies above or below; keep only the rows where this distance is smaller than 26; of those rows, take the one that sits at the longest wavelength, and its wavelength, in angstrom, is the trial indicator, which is 7569.55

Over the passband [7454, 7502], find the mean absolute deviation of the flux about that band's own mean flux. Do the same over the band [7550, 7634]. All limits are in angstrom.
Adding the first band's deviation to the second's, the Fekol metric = 35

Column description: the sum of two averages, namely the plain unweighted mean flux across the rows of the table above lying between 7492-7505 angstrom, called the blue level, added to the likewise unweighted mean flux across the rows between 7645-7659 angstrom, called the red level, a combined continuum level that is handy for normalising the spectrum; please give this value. 499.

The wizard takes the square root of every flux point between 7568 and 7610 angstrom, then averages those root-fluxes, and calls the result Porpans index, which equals 15.1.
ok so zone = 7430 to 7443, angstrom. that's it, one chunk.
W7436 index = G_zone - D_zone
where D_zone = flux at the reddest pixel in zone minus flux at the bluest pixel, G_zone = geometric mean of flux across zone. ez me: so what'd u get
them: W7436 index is 241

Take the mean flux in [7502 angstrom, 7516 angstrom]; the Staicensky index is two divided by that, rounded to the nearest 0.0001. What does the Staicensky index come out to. 0.0090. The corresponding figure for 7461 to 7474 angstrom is 0.0082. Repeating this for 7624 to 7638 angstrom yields 0.0085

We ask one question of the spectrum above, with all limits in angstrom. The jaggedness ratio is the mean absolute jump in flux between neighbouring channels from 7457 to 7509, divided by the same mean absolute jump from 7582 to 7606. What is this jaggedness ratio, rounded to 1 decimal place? 1.2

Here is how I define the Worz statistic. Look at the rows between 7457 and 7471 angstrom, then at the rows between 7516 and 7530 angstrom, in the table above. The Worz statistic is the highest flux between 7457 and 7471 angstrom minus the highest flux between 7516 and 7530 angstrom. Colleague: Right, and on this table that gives -23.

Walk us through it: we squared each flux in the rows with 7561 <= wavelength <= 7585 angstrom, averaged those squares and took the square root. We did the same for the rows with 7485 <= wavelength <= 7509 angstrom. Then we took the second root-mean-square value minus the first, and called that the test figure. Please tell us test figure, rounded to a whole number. -10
